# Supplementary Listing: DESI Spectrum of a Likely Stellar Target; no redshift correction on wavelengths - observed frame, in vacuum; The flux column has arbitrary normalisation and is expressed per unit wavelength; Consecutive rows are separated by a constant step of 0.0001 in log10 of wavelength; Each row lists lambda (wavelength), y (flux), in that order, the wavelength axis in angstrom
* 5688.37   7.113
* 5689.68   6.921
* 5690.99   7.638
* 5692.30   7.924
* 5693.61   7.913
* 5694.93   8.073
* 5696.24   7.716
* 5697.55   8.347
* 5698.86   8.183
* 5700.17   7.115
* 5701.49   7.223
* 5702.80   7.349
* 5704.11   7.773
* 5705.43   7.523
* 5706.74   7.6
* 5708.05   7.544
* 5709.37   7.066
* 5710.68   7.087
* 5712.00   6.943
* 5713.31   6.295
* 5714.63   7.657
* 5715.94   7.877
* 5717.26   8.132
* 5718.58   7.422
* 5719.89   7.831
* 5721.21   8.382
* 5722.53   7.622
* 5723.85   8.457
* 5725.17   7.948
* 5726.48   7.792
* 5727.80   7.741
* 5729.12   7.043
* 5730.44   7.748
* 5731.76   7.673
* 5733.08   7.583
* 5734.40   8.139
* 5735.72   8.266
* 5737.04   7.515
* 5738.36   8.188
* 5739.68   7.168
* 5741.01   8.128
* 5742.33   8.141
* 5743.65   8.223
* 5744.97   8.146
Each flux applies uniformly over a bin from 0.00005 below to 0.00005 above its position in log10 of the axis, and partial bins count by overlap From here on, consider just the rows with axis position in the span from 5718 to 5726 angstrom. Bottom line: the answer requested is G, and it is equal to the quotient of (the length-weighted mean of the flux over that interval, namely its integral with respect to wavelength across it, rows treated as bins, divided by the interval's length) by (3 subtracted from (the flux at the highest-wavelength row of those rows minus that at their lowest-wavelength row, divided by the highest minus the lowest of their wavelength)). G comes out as -2.72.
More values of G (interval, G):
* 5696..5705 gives -2.56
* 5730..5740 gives -2.55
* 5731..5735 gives -2.76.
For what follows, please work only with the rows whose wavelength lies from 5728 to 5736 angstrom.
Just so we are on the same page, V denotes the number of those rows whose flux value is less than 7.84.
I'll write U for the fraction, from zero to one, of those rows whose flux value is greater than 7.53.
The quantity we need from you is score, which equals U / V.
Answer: 0.21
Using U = 0.83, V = 4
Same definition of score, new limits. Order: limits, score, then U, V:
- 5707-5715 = 0.06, 0.33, 6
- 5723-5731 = 0.21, 0.83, 4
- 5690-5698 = 0.50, 1.00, 2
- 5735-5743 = 0.33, 0.67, 2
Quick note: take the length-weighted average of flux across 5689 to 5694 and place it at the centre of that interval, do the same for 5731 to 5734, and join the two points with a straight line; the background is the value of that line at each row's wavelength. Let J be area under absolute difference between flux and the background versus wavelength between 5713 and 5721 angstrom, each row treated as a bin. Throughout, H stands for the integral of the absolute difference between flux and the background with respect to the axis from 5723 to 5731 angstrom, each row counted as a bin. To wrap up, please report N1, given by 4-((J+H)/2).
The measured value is 1.1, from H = 2.6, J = 3.1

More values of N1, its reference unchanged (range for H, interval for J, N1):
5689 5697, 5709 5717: 0.4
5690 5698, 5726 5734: 1.9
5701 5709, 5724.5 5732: 2.5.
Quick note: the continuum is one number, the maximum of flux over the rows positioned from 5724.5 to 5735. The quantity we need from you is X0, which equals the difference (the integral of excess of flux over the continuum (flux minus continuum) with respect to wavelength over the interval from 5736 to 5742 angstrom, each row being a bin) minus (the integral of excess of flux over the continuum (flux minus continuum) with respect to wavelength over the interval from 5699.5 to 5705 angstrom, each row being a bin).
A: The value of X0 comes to 2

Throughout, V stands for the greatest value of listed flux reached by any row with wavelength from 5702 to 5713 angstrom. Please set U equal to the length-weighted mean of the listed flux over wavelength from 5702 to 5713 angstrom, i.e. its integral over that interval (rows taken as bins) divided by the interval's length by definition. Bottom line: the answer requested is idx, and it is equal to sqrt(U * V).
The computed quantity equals 7.5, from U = 7.33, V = 7.773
